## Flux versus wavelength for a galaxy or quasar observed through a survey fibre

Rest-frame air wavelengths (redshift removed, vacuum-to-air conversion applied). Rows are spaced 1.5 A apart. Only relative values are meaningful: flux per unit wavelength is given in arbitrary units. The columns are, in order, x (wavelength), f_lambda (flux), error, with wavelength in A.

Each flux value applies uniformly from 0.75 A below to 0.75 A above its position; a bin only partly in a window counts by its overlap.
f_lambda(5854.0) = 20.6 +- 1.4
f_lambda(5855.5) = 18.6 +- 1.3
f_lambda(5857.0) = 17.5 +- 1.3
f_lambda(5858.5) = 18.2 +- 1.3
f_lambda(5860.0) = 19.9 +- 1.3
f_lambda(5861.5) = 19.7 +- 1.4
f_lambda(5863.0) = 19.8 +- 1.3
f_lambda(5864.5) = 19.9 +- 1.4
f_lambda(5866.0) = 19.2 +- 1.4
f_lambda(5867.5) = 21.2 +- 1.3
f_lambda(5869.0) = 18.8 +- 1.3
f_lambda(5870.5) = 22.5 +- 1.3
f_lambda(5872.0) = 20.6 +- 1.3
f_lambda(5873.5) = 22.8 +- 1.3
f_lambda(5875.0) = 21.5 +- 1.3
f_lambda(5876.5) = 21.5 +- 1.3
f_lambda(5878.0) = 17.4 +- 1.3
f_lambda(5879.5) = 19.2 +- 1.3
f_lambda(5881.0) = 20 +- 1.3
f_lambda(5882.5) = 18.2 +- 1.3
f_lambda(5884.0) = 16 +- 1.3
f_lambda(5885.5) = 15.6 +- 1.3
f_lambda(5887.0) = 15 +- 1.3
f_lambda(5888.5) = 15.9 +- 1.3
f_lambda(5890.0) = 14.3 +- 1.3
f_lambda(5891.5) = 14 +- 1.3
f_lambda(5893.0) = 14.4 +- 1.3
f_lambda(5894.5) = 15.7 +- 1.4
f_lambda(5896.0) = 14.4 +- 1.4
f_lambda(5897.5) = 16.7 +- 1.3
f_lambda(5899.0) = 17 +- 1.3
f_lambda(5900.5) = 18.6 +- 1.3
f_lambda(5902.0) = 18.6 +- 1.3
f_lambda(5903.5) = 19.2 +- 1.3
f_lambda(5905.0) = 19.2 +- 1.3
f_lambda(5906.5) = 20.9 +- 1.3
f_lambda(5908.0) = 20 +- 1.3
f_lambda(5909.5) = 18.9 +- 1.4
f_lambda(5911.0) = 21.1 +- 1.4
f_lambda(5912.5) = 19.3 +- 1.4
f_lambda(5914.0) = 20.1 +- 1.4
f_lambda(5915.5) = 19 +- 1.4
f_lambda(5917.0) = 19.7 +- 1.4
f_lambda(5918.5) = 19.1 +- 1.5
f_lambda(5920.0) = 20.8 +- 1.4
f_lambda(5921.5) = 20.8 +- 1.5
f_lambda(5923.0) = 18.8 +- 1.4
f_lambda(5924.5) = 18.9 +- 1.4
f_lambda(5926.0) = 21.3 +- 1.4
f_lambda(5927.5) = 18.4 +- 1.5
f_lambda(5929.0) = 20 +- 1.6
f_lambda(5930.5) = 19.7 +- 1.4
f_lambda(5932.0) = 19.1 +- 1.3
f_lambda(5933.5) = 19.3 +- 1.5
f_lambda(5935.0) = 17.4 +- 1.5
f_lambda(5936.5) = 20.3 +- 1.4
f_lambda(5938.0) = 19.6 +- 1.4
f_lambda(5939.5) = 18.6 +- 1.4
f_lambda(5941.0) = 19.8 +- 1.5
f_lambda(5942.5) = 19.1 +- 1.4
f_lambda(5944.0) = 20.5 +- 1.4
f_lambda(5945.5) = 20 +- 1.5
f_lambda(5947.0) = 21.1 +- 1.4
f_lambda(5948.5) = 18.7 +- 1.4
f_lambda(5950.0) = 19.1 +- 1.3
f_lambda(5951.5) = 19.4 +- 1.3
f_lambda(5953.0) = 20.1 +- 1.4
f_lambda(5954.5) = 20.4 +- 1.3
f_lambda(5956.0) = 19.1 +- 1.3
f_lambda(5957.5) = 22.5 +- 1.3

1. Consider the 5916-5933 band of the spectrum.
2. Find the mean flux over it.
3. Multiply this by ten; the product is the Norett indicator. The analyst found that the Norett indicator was 197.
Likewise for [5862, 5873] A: 203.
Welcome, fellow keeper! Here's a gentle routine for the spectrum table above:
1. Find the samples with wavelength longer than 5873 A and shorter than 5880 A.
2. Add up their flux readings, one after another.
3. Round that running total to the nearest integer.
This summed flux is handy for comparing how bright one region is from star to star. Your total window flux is 102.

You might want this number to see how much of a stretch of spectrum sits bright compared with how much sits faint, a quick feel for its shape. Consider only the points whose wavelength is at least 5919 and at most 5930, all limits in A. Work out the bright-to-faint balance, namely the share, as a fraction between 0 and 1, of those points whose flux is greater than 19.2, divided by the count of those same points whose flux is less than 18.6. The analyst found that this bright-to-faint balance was 0.57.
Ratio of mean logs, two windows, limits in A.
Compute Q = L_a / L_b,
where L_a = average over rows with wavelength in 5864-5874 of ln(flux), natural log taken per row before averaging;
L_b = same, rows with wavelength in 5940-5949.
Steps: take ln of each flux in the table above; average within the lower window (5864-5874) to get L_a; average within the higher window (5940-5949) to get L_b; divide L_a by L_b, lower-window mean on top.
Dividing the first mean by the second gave 1.01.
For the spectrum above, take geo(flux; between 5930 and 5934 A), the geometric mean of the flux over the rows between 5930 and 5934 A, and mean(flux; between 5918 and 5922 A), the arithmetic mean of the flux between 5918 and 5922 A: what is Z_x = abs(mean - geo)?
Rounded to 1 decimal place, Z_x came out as 0.9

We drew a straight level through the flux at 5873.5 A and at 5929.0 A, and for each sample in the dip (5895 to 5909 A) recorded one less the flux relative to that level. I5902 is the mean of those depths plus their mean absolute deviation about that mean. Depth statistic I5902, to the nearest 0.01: 0.22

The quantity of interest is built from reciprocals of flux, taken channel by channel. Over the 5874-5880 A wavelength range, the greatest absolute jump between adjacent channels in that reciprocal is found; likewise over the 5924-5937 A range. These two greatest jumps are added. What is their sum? 0.019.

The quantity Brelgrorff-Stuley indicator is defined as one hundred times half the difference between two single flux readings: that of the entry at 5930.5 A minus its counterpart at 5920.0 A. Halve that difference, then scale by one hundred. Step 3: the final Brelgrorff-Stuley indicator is -55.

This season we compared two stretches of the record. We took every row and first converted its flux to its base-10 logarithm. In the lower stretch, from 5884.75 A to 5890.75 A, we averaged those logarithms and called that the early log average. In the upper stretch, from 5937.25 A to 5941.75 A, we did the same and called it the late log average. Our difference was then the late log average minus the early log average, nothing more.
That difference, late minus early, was 0.10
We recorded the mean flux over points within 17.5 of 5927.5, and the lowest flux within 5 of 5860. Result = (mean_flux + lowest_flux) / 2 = 18.5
